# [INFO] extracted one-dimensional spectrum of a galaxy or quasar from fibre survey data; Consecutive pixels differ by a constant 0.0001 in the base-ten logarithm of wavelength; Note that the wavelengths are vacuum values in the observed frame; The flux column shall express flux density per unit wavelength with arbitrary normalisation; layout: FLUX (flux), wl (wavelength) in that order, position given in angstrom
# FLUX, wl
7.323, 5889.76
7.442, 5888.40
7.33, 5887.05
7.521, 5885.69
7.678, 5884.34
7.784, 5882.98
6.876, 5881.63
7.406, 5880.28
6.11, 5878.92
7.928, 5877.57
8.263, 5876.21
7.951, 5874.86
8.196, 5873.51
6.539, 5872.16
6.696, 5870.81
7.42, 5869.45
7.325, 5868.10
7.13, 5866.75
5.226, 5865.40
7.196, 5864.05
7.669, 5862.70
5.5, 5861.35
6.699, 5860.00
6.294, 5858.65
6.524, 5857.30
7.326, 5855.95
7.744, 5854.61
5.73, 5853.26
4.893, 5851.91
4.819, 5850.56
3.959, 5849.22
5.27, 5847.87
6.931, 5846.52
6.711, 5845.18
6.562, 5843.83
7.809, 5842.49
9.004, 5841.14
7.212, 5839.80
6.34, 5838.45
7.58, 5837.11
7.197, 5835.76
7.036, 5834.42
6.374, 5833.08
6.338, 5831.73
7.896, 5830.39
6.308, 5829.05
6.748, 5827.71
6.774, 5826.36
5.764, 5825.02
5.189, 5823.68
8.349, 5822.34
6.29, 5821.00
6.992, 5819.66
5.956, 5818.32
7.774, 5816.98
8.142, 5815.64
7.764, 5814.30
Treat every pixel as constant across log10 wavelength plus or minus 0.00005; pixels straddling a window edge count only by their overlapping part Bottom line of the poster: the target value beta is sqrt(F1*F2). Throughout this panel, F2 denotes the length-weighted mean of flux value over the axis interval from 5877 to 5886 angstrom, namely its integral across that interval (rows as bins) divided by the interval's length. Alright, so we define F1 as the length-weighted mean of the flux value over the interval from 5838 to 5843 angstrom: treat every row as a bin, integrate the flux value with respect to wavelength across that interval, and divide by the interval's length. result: 7.5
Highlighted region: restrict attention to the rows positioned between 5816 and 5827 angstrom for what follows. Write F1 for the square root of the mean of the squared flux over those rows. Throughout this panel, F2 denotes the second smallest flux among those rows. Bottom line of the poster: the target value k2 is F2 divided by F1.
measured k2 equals 0.86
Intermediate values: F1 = 6.71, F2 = 5.764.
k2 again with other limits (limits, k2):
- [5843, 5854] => 0.85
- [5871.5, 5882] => 0.88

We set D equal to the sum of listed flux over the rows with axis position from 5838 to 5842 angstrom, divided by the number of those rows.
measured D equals 7.5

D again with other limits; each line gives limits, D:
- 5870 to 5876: 7.3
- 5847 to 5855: 5.4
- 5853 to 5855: 6.7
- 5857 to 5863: 6.5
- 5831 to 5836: 6.7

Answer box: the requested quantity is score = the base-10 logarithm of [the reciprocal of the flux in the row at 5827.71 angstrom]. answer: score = -0.83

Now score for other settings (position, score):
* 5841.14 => -0.95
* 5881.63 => -0.84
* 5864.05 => -0.86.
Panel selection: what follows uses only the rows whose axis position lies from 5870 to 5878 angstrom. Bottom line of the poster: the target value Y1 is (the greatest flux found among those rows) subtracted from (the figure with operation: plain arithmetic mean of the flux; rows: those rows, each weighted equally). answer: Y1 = -0.67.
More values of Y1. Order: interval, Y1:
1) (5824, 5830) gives -0.38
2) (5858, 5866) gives -1.24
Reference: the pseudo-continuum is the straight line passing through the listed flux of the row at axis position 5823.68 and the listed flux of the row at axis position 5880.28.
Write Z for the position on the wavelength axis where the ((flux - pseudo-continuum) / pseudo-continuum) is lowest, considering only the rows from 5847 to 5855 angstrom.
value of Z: 5849.22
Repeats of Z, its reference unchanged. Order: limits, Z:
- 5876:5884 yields 5878.92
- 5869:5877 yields 5872.16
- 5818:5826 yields 5823.68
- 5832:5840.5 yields 5838.45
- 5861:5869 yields 5865.40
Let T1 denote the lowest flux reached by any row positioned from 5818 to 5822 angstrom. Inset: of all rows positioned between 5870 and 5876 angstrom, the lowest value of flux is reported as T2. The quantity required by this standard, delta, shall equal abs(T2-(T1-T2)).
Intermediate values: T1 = 5.956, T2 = 6.539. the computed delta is 7.1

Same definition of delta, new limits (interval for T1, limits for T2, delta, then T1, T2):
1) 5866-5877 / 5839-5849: 4.0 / 6.539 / 5.27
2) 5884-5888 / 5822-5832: 3.0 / 7.33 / 5.189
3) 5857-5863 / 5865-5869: 5.0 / 5.5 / 5.226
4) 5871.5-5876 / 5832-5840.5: 6.1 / 6.539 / 6.34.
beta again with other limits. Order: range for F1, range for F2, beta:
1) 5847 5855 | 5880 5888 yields 6.3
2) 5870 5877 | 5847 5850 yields 6.0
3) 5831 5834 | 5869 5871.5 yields 6.7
